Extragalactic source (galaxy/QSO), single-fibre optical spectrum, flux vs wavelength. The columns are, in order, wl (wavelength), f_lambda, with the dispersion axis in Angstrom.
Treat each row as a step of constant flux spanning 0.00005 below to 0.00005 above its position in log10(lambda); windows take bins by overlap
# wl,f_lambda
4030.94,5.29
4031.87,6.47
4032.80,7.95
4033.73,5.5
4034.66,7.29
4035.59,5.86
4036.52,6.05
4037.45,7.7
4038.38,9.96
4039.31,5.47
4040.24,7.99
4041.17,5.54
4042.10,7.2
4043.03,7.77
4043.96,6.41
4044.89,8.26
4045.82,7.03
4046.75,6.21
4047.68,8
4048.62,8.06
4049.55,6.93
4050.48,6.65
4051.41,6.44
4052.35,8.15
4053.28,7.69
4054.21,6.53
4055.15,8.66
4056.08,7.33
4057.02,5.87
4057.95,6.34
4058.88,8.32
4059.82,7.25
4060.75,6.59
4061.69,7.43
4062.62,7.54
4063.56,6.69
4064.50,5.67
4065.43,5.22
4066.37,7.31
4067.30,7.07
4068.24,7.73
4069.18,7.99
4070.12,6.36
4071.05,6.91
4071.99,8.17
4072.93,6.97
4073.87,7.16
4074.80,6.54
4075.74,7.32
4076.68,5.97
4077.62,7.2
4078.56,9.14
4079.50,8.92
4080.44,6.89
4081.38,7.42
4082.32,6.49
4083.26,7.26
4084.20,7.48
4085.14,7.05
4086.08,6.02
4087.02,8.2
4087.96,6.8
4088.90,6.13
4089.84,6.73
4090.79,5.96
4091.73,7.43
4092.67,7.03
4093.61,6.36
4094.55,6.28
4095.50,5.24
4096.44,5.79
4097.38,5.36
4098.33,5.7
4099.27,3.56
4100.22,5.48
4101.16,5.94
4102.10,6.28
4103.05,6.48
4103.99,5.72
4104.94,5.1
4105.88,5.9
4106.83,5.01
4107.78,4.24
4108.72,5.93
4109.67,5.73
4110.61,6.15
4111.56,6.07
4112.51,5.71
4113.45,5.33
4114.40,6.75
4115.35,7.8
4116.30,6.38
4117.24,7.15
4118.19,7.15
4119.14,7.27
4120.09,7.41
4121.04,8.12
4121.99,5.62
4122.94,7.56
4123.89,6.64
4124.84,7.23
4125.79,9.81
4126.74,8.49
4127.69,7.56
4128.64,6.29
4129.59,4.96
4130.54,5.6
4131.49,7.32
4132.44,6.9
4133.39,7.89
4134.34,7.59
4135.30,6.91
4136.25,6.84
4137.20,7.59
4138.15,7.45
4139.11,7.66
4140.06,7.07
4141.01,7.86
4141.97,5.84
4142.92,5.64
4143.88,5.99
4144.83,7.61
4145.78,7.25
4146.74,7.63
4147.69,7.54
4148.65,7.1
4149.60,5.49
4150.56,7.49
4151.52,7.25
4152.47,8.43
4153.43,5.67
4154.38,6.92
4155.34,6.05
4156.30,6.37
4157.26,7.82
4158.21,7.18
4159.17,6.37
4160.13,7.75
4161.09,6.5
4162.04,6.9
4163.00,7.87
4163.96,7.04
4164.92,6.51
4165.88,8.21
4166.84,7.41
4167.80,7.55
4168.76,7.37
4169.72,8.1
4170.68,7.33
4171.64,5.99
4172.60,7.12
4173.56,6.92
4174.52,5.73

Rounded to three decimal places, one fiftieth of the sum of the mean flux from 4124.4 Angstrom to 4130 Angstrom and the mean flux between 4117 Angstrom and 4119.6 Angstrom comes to 0.292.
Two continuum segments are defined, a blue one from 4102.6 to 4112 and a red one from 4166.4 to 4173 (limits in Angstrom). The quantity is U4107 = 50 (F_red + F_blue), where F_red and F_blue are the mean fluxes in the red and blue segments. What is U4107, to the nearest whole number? 645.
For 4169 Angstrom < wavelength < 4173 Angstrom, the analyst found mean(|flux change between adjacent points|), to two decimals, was 1.08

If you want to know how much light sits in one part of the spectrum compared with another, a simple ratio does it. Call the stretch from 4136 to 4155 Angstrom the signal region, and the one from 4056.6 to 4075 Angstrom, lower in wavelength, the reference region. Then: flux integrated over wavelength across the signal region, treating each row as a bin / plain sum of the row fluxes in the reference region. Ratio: 0.96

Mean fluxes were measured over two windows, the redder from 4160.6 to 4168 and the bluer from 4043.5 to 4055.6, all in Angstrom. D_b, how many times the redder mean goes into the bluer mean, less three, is -1.99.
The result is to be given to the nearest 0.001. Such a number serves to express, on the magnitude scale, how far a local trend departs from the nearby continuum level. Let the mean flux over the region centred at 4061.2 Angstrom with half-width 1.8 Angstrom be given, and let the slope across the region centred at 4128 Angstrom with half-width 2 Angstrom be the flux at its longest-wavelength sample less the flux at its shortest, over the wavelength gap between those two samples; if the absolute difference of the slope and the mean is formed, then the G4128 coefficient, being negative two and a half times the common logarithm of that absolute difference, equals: -2.316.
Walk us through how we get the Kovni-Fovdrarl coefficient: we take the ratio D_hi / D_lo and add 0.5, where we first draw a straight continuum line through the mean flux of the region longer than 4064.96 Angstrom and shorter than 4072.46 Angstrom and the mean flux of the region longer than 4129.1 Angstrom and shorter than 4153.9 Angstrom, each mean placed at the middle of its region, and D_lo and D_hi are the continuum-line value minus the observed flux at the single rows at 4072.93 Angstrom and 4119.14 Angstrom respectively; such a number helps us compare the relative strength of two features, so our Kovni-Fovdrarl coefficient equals -1.9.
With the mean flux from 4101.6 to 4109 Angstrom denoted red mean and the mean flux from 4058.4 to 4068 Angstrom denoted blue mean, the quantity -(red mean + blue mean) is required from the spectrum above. -12.5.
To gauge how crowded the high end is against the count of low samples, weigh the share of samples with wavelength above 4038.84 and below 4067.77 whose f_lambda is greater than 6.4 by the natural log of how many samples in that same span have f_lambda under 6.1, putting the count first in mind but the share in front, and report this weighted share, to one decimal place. 1.2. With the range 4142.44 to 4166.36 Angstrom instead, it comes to 1.2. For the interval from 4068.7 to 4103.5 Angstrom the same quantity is 1.4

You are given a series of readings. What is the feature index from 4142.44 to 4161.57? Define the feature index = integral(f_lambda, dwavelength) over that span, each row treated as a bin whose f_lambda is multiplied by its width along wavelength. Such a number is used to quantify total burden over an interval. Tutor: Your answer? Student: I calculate 132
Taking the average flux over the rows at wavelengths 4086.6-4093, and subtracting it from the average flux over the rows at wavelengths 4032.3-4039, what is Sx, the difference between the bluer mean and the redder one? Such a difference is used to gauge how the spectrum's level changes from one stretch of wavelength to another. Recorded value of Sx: 0.3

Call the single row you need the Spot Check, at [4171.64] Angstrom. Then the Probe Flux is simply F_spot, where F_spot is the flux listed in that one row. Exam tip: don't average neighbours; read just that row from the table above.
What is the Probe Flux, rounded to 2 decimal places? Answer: 5.99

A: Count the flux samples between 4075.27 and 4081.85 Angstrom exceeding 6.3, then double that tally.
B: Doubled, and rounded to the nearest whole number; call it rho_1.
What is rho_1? 12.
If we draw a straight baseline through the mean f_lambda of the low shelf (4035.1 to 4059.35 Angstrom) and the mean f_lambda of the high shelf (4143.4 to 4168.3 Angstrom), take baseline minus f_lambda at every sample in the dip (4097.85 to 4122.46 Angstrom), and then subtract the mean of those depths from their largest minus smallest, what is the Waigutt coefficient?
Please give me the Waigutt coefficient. 3.5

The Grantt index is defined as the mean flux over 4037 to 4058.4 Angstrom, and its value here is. 7.23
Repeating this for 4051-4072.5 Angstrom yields 7.10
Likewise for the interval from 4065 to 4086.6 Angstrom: 7.16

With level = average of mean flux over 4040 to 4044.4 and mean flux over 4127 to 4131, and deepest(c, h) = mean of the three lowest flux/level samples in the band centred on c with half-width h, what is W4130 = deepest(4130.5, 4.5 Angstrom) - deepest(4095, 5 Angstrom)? 0.14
